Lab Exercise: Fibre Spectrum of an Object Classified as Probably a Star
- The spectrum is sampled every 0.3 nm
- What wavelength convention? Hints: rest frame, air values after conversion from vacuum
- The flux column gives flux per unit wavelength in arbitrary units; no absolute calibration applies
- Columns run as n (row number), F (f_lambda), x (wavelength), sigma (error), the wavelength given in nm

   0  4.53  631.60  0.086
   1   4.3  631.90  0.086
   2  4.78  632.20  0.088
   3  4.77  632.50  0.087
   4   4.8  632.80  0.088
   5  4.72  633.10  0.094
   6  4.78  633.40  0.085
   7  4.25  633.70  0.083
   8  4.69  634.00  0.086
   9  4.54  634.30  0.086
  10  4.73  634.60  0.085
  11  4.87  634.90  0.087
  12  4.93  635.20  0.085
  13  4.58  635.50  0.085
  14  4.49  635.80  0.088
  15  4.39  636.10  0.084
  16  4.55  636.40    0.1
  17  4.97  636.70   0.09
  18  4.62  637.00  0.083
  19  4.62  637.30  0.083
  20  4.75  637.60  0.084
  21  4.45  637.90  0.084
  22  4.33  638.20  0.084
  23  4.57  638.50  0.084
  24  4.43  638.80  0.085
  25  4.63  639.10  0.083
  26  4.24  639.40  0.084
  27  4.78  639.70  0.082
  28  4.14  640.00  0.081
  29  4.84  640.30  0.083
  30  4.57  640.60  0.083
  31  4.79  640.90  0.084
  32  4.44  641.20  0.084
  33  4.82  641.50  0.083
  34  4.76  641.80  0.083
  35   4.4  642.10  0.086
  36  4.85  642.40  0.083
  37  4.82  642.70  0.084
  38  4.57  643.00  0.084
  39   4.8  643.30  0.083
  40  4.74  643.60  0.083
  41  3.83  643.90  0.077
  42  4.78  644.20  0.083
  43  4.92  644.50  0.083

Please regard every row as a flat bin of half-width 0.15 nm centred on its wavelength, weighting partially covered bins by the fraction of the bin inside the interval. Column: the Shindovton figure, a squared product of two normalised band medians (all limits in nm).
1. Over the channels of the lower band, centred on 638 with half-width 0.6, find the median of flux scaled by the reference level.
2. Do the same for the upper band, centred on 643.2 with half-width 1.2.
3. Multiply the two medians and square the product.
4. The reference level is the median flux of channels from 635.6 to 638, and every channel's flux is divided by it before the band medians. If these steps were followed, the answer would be 1.04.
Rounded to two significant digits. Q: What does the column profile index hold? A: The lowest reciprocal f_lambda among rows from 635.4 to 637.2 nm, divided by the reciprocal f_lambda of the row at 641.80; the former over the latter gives 0.96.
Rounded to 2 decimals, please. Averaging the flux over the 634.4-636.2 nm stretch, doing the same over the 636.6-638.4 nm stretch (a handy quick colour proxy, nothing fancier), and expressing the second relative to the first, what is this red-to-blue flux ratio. 0.99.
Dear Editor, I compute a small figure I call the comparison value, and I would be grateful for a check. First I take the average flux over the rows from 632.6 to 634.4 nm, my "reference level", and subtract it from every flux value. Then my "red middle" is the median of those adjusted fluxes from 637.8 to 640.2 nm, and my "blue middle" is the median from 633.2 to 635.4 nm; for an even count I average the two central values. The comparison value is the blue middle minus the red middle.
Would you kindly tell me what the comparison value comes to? 0.29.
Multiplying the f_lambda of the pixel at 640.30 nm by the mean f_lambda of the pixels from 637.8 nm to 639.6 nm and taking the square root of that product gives 4.64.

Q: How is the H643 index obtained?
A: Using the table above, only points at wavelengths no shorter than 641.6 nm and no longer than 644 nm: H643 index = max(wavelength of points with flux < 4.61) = 643.90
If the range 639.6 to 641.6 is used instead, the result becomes 641.20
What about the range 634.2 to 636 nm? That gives 635.80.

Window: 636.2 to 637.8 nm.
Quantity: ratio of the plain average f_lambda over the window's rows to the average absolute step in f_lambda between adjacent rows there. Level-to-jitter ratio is 21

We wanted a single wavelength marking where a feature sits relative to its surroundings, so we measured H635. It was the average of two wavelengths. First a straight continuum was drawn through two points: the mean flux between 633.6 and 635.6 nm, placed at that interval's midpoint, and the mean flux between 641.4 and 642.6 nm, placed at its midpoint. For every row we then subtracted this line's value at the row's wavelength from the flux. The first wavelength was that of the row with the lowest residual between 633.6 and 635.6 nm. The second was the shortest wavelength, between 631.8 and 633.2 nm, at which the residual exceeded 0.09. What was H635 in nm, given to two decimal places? 632.95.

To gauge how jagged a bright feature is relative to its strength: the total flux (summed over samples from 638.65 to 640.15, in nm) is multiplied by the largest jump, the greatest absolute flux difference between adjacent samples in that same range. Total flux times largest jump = 14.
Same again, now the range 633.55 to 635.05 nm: 10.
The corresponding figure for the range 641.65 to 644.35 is 39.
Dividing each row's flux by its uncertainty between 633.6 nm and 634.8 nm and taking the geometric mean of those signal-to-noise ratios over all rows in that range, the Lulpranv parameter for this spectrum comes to 53.5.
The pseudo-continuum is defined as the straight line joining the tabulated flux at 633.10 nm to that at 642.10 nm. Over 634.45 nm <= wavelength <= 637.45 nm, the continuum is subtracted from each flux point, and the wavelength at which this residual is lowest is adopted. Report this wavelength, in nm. 636.10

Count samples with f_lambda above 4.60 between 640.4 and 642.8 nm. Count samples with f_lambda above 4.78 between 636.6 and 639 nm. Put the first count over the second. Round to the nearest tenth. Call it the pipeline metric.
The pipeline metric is 5.0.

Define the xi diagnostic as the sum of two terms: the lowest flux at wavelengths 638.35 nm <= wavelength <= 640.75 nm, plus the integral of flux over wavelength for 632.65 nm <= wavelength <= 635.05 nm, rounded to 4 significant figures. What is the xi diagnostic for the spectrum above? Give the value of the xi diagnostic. 15.35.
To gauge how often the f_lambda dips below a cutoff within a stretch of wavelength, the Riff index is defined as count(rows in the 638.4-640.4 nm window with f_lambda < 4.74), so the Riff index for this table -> 5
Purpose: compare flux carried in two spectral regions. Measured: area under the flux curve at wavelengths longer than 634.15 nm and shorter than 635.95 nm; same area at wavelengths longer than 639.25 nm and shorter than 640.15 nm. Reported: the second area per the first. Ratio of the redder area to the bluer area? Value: 0.47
